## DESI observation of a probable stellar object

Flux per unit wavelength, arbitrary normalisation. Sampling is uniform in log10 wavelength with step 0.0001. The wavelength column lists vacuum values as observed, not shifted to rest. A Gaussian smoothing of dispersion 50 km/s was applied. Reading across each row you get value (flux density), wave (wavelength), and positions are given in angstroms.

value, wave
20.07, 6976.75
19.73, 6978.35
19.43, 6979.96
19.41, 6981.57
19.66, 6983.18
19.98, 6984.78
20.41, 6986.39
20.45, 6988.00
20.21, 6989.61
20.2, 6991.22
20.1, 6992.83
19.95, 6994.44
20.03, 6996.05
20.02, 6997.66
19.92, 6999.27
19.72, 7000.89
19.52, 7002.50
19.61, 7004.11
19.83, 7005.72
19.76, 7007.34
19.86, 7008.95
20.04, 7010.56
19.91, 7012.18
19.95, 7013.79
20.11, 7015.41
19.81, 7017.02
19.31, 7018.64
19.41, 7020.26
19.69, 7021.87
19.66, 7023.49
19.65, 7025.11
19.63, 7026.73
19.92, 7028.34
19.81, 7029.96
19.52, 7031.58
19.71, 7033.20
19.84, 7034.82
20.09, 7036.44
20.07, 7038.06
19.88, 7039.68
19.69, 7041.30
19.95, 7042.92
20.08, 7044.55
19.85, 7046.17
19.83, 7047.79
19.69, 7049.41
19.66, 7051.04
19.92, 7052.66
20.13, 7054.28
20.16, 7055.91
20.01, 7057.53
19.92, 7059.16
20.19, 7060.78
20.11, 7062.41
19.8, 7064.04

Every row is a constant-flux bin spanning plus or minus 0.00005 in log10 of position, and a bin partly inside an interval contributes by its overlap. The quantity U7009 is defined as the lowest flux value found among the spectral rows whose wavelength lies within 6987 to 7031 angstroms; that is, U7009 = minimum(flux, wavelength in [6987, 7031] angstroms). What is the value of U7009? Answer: 19.31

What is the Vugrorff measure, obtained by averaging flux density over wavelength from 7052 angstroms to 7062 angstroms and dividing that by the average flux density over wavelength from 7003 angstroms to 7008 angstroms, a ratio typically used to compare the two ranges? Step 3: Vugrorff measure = 1.02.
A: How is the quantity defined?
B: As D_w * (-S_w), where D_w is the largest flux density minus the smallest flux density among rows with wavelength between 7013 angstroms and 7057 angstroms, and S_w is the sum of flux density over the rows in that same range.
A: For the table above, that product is -455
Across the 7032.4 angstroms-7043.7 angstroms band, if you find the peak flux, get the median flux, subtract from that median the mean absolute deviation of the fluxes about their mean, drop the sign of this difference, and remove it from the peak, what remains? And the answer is 0.336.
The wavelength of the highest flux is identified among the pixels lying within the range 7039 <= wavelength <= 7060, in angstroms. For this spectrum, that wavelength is 7055.91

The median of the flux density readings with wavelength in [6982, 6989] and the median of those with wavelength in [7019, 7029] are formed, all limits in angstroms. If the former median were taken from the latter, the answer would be -0.54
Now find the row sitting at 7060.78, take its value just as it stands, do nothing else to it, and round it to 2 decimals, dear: 20.19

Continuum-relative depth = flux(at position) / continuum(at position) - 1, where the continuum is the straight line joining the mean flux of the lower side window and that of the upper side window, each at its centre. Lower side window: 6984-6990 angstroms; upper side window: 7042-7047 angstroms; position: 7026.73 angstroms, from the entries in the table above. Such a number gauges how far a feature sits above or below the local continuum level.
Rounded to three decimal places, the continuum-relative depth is -0.021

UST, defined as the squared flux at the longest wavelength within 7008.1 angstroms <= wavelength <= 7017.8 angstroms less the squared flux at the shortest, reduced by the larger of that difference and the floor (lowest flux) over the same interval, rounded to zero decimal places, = -22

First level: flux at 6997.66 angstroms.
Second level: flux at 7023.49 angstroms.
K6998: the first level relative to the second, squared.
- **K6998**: 1.04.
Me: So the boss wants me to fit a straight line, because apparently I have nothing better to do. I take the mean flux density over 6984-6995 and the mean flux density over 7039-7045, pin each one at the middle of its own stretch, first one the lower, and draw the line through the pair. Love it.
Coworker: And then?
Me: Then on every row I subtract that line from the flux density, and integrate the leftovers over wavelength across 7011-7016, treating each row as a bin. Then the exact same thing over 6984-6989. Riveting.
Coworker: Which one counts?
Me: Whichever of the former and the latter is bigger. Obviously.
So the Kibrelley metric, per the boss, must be 0.4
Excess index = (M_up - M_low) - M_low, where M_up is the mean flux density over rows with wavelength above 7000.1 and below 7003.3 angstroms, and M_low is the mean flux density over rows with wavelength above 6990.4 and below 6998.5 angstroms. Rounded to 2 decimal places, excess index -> -20.50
